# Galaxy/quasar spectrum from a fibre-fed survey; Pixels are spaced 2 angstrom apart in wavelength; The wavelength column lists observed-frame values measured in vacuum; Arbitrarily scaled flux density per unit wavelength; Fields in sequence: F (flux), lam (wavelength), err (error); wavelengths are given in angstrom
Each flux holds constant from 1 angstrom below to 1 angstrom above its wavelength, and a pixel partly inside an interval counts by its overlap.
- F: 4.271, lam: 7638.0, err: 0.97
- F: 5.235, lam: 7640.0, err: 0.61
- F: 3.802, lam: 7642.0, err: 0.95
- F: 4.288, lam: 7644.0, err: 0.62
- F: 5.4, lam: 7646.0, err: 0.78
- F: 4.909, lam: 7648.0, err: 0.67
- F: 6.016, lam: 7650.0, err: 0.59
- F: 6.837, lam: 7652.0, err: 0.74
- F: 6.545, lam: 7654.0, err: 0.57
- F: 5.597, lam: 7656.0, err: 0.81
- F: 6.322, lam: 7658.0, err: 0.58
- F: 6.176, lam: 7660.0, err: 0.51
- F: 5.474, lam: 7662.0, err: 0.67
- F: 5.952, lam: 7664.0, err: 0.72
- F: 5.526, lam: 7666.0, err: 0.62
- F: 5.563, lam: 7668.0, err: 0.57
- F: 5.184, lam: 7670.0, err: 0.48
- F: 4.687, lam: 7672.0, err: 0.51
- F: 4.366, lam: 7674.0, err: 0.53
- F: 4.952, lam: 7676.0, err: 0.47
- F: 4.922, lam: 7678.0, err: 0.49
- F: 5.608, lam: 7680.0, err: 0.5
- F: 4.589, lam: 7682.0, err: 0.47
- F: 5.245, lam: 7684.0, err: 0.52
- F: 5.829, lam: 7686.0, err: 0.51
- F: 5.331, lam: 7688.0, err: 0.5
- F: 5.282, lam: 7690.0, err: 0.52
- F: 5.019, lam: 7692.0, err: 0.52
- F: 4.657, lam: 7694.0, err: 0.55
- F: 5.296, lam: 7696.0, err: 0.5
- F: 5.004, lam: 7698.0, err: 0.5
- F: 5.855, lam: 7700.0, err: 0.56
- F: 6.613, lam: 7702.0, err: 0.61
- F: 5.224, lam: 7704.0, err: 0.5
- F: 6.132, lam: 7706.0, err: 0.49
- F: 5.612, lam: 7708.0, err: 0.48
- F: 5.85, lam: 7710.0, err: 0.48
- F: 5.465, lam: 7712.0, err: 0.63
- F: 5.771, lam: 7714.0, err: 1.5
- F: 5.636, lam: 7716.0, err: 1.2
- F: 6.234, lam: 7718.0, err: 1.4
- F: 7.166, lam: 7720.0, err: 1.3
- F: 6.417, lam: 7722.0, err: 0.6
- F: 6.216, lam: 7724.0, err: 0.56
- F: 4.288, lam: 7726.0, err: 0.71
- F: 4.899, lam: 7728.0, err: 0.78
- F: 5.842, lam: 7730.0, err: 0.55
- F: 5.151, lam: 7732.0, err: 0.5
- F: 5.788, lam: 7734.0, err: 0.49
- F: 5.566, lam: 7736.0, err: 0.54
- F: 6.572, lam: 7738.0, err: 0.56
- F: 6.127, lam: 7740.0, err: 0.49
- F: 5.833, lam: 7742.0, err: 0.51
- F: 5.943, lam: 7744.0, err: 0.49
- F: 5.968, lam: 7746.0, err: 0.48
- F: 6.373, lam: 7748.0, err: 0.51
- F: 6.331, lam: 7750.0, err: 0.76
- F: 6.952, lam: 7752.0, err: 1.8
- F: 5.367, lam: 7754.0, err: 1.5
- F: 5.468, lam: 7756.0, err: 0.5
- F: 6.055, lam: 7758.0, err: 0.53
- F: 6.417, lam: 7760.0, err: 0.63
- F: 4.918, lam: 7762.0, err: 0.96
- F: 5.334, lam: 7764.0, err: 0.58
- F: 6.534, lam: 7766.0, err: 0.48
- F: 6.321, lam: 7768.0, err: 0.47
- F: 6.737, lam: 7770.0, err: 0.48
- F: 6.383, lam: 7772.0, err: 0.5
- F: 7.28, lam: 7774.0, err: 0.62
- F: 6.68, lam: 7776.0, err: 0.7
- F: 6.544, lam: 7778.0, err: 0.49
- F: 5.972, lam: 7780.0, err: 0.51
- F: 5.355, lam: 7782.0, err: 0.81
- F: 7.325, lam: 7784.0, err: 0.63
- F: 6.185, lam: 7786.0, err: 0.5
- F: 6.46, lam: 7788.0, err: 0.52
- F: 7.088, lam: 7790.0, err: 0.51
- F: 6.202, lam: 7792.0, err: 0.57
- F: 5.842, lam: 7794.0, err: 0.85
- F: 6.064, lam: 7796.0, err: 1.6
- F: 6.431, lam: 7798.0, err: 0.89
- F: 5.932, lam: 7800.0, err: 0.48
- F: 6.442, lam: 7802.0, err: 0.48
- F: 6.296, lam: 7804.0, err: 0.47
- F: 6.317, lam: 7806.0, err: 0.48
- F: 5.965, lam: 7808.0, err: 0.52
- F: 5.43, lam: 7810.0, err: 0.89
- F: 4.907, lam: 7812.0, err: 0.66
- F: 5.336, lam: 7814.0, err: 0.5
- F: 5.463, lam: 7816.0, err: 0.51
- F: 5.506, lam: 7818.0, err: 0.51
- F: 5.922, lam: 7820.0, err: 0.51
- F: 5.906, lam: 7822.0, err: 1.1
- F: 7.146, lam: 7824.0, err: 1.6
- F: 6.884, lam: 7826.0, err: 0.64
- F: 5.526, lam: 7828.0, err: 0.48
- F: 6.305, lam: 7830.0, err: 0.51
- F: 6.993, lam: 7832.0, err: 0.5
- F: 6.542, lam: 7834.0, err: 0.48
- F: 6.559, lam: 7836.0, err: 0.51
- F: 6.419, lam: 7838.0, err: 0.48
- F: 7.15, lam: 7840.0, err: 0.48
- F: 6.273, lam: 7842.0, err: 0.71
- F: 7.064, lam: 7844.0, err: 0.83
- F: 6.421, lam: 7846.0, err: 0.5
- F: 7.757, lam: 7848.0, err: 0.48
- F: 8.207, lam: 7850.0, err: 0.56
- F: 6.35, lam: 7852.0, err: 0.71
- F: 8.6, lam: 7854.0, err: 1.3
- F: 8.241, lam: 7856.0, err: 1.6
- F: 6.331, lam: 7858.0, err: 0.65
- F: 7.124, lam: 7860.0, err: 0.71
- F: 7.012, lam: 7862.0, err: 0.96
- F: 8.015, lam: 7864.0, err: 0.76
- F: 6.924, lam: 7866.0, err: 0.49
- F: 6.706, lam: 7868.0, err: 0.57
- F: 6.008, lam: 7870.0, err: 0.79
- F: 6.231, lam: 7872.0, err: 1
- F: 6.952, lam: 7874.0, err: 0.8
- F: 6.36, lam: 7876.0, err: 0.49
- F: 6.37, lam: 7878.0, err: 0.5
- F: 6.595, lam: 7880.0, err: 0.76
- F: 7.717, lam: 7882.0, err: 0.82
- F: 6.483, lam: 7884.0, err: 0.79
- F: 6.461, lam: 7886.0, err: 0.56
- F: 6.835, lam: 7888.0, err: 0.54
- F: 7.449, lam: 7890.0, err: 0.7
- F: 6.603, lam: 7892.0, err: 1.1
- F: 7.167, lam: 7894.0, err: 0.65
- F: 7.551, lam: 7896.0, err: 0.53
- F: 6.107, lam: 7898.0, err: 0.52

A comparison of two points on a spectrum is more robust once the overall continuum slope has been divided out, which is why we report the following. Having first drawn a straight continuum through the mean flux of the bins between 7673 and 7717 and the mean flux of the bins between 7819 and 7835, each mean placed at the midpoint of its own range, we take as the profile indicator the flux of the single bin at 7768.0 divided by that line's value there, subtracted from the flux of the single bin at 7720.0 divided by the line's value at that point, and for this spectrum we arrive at 0.22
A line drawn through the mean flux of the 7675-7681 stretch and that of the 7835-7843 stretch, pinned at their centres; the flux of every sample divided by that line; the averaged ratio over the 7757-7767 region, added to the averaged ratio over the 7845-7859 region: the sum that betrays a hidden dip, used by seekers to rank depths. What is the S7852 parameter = 2.09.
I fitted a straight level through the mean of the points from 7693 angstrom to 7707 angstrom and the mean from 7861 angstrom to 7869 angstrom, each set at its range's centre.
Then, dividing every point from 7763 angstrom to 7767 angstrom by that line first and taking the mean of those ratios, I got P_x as 0.96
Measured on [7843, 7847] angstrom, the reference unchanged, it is 0.97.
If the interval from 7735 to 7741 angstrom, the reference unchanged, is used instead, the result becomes 1.03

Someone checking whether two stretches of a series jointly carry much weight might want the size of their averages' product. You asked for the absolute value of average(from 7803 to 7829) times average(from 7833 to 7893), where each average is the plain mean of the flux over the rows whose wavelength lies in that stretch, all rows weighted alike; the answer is 41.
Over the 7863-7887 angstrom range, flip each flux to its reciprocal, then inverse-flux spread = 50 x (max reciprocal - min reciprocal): 2.08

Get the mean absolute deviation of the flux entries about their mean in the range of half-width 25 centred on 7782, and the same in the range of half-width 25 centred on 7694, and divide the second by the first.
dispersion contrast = 1.10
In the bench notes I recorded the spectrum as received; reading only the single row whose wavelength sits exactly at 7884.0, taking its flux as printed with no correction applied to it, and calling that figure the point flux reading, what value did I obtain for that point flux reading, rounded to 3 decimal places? 6.483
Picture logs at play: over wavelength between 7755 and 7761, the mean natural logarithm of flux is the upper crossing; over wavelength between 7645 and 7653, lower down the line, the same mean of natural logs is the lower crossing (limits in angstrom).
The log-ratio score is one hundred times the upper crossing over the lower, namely 102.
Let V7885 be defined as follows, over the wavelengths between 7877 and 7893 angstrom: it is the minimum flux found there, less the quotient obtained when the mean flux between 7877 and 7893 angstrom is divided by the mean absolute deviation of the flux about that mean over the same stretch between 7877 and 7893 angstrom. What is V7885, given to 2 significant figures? -11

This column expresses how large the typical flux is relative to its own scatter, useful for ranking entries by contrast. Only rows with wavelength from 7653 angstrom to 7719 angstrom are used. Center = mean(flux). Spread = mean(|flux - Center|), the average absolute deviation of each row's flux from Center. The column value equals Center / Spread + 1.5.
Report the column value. 13.9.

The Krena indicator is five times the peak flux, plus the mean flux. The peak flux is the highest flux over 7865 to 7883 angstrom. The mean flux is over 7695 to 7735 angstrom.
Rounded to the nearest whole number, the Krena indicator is 44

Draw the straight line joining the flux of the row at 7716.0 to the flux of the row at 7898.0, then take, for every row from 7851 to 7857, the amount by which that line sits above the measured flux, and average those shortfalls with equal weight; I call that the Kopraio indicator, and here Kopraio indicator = -1.7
